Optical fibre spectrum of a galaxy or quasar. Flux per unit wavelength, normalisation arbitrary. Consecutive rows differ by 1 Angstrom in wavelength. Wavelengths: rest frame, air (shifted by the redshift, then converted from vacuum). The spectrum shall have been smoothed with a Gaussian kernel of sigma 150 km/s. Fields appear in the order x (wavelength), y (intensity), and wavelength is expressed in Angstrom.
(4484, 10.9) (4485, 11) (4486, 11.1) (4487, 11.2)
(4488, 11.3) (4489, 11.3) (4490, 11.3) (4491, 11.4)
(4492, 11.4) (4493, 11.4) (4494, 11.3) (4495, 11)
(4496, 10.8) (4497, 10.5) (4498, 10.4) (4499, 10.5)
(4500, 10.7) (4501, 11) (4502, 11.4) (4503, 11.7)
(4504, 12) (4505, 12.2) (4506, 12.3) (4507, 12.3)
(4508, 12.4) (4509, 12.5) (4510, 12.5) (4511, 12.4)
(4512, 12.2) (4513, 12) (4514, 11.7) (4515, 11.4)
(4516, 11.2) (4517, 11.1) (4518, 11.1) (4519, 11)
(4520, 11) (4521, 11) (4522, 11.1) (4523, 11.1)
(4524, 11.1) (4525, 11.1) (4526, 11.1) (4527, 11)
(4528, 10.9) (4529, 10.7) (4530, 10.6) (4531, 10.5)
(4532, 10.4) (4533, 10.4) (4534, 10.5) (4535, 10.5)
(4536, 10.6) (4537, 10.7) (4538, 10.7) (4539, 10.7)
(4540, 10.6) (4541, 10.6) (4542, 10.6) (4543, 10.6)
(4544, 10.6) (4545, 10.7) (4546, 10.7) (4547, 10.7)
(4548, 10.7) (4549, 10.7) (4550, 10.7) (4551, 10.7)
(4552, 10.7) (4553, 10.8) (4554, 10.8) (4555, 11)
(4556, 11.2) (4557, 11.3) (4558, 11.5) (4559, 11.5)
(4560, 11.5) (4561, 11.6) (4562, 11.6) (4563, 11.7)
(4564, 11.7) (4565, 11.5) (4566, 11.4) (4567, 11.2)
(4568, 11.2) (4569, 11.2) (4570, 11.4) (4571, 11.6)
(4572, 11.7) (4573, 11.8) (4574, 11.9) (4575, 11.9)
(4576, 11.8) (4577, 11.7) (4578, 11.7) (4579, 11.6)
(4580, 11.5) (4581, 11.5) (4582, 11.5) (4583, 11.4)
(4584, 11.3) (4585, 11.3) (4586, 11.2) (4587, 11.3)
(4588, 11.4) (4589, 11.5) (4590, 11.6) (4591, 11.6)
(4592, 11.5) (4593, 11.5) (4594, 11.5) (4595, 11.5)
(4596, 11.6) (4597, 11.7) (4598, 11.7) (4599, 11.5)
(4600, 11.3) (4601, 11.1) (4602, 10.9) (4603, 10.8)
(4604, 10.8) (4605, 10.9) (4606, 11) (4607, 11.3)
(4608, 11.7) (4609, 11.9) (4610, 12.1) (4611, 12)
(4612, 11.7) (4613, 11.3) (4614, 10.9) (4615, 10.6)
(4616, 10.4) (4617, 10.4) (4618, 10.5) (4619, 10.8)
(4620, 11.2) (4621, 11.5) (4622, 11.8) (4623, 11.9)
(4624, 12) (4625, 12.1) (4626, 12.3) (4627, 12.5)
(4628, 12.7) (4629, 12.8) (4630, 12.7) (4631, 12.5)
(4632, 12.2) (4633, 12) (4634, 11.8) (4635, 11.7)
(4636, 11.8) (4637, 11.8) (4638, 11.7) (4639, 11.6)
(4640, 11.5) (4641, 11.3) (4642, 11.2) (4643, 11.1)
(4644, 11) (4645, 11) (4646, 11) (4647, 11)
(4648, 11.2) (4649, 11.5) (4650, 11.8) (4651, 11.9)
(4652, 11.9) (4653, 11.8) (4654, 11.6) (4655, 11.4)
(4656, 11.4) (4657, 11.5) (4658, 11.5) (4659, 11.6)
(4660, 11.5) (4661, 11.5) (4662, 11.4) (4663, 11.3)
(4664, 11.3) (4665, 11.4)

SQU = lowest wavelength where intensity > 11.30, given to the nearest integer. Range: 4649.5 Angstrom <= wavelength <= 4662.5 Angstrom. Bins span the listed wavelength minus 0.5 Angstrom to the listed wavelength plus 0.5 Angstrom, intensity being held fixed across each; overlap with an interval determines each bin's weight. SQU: 4650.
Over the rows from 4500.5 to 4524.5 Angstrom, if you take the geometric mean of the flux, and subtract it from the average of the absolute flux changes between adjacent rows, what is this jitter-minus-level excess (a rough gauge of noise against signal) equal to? -11.5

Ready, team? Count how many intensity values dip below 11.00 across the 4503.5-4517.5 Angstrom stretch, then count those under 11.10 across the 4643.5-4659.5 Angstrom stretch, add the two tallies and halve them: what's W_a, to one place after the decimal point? 2.0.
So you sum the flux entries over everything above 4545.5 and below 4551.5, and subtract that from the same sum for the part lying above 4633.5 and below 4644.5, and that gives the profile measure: 62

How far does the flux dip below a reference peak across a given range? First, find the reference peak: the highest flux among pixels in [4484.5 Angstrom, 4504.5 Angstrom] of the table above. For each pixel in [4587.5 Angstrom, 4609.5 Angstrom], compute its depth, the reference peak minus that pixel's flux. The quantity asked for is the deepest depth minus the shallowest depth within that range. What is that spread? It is 1.1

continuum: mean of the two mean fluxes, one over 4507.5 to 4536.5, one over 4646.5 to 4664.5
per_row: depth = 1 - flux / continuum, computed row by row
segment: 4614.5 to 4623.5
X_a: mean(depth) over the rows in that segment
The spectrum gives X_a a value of 0.03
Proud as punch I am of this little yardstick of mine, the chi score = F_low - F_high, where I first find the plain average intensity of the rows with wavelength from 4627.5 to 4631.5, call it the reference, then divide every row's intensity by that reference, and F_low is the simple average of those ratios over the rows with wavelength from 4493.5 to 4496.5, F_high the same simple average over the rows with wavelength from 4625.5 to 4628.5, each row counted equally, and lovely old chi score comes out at -0.116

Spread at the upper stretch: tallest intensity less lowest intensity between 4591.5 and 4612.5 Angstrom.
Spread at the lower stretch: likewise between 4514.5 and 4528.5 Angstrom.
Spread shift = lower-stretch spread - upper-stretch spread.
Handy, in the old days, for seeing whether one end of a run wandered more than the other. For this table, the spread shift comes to -0.8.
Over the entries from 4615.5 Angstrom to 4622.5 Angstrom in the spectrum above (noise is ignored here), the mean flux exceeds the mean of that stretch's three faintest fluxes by 0.51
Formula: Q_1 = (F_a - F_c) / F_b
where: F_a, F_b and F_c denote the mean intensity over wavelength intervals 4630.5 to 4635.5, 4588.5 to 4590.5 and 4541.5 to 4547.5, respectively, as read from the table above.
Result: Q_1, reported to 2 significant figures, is 0.12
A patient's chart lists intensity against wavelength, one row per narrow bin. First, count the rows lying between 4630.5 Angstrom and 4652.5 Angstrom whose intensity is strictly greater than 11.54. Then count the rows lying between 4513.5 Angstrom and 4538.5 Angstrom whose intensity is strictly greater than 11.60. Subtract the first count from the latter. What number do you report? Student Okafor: -11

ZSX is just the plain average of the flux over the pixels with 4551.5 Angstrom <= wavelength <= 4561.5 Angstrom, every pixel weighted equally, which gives 11.2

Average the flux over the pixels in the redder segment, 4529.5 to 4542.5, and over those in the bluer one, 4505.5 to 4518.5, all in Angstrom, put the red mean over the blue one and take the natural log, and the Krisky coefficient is -0.12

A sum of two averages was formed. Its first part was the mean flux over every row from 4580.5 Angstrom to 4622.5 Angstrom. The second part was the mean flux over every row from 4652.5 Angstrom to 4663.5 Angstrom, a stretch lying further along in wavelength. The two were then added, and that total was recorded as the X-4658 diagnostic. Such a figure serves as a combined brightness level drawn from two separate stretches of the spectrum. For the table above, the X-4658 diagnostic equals 22.8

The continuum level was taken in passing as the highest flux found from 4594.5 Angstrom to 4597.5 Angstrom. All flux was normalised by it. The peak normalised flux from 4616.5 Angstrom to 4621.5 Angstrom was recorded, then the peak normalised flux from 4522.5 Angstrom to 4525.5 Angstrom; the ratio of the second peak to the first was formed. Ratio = 0.97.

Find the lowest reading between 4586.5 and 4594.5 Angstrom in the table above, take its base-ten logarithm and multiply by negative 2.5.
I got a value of -2.63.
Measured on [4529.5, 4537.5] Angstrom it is -2.54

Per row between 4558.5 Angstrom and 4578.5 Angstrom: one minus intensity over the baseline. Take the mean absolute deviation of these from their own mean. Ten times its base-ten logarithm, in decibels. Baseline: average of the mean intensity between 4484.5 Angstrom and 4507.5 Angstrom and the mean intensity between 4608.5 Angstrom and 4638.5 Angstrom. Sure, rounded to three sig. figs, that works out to -18.2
